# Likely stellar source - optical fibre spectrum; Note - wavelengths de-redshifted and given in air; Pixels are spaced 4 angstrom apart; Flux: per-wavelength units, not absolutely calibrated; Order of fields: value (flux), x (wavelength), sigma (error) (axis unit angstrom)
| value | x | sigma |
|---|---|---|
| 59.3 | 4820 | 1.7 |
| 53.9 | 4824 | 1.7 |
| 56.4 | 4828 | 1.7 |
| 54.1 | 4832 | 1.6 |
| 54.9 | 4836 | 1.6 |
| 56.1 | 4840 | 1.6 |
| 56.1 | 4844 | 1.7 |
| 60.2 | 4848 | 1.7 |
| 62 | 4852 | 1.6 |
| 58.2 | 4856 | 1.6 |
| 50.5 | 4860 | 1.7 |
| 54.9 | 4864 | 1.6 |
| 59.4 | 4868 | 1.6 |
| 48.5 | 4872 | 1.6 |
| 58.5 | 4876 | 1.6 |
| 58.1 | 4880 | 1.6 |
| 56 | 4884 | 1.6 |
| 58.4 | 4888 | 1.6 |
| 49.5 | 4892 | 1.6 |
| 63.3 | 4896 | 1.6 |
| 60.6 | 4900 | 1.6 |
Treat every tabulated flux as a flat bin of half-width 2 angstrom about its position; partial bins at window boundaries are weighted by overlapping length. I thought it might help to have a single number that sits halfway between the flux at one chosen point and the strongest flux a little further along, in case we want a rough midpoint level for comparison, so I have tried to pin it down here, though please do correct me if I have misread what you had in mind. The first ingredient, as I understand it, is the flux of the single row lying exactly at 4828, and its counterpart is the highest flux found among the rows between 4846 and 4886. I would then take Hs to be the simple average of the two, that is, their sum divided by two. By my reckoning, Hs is 59.2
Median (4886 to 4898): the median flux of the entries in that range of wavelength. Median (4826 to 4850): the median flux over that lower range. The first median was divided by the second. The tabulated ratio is 1.04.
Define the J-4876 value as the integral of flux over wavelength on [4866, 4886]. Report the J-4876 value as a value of 1122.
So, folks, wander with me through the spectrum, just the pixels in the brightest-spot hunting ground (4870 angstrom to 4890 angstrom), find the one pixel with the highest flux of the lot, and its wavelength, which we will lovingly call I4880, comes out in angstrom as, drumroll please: 4876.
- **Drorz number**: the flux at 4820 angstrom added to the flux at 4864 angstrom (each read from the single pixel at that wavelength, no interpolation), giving 114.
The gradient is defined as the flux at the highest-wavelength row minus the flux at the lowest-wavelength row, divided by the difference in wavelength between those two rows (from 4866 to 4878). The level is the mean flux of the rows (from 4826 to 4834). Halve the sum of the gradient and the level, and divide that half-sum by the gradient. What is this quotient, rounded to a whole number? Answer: -245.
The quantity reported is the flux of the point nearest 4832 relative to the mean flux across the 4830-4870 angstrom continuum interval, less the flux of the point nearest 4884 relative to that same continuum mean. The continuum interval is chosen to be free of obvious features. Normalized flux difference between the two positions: -0.034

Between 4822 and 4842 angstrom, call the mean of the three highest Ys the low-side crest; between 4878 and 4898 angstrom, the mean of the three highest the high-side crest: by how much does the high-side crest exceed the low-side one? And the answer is 4.1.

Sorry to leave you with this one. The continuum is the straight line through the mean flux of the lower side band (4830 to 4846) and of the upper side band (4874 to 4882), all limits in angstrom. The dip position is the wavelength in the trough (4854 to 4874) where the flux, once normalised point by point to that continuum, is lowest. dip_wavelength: 4872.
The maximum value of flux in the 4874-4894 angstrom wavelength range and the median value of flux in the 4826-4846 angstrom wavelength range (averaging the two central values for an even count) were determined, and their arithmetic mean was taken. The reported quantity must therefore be 57.3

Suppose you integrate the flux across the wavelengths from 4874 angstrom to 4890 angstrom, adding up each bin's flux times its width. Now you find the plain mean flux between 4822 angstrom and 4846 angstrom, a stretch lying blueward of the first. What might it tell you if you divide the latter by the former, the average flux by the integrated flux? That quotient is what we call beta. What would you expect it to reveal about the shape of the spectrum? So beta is 0.060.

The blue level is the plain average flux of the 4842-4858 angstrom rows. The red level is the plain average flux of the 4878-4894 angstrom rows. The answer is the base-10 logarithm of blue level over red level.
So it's 0.027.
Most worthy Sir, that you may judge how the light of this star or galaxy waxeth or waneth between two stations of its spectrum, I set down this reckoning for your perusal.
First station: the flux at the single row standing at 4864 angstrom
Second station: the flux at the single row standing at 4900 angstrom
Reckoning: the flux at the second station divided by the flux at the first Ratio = 1.10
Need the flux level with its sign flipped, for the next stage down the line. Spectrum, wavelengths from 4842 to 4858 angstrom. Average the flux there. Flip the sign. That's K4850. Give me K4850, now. -59.1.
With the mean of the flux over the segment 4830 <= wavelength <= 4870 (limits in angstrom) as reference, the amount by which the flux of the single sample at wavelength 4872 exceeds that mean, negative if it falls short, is -8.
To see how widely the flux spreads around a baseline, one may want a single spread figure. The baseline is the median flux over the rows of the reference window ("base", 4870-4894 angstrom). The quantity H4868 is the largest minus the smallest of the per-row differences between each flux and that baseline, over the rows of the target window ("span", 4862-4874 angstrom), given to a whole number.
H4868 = 11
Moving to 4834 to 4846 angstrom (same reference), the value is 1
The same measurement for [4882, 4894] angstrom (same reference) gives 9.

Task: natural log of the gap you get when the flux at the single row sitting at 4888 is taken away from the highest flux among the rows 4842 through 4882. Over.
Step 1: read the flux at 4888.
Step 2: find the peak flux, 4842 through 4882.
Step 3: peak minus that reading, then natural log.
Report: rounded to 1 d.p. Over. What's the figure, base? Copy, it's 1.3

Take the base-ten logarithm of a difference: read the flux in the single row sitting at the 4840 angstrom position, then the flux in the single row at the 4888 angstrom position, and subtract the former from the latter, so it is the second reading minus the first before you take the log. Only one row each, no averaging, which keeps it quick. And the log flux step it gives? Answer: 0.4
